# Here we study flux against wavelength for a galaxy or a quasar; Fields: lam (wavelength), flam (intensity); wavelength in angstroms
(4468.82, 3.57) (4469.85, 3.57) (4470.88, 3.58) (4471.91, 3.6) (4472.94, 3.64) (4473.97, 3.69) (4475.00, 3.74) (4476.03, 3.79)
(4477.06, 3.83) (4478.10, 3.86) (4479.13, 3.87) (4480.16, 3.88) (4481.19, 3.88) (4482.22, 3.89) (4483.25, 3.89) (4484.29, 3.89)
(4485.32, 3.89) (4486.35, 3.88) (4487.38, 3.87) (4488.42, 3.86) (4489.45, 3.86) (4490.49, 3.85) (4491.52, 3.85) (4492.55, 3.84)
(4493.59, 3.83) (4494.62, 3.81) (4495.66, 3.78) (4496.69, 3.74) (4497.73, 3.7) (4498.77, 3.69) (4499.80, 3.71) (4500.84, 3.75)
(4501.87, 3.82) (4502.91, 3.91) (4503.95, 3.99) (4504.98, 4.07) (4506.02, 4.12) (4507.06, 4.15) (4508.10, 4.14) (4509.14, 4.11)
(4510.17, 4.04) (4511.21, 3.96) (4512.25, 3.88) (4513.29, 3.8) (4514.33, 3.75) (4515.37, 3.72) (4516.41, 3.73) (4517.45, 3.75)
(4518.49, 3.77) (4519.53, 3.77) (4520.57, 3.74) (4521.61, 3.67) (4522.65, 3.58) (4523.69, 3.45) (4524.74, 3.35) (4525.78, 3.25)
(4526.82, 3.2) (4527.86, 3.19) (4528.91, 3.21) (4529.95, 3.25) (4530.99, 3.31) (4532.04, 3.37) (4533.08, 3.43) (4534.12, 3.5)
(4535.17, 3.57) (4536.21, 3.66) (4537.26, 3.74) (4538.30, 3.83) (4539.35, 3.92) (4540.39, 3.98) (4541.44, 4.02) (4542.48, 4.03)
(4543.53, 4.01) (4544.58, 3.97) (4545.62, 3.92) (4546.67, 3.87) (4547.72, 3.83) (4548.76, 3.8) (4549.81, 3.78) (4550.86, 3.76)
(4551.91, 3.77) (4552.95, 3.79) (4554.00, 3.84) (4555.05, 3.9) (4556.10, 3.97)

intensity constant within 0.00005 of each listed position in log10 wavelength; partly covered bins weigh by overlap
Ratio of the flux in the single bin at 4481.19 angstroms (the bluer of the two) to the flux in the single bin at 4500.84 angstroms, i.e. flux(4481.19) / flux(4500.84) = 1.035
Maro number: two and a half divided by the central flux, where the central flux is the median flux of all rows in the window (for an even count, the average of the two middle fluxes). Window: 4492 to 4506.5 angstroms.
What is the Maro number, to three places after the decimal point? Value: 0.655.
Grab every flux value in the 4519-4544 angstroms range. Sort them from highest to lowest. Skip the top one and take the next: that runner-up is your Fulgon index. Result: 4.02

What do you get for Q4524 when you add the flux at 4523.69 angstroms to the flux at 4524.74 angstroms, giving 6.80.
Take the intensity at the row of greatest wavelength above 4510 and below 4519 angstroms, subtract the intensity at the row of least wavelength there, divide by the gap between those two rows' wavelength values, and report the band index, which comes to -0.032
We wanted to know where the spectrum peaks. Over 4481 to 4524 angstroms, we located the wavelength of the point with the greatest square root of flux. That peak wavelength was 4507.06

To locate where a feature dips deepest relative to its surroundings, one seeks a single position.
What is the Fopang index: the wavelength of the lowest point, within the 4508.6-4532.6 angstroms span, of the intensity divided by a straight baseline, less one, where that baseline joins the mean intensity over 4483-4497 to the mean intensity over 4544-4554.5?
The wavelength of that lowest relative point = 4527.86 angstroms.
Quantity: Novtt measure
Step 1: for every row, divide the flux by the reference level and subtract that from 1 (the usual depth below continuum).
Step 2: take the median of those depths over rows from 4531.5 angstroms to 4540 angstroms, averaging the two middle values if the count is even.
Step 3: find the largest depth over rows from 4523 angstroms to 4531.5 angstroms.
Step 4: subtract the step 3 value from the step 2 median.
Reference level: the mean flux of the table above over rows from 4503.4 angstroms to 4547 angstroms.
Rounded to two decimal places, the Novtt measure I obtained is -0.11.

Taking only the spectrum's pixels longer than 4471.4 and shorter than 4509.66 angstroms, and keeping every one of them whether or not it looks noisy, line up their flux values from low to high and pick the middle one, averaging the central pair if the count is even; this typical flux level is 3.86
